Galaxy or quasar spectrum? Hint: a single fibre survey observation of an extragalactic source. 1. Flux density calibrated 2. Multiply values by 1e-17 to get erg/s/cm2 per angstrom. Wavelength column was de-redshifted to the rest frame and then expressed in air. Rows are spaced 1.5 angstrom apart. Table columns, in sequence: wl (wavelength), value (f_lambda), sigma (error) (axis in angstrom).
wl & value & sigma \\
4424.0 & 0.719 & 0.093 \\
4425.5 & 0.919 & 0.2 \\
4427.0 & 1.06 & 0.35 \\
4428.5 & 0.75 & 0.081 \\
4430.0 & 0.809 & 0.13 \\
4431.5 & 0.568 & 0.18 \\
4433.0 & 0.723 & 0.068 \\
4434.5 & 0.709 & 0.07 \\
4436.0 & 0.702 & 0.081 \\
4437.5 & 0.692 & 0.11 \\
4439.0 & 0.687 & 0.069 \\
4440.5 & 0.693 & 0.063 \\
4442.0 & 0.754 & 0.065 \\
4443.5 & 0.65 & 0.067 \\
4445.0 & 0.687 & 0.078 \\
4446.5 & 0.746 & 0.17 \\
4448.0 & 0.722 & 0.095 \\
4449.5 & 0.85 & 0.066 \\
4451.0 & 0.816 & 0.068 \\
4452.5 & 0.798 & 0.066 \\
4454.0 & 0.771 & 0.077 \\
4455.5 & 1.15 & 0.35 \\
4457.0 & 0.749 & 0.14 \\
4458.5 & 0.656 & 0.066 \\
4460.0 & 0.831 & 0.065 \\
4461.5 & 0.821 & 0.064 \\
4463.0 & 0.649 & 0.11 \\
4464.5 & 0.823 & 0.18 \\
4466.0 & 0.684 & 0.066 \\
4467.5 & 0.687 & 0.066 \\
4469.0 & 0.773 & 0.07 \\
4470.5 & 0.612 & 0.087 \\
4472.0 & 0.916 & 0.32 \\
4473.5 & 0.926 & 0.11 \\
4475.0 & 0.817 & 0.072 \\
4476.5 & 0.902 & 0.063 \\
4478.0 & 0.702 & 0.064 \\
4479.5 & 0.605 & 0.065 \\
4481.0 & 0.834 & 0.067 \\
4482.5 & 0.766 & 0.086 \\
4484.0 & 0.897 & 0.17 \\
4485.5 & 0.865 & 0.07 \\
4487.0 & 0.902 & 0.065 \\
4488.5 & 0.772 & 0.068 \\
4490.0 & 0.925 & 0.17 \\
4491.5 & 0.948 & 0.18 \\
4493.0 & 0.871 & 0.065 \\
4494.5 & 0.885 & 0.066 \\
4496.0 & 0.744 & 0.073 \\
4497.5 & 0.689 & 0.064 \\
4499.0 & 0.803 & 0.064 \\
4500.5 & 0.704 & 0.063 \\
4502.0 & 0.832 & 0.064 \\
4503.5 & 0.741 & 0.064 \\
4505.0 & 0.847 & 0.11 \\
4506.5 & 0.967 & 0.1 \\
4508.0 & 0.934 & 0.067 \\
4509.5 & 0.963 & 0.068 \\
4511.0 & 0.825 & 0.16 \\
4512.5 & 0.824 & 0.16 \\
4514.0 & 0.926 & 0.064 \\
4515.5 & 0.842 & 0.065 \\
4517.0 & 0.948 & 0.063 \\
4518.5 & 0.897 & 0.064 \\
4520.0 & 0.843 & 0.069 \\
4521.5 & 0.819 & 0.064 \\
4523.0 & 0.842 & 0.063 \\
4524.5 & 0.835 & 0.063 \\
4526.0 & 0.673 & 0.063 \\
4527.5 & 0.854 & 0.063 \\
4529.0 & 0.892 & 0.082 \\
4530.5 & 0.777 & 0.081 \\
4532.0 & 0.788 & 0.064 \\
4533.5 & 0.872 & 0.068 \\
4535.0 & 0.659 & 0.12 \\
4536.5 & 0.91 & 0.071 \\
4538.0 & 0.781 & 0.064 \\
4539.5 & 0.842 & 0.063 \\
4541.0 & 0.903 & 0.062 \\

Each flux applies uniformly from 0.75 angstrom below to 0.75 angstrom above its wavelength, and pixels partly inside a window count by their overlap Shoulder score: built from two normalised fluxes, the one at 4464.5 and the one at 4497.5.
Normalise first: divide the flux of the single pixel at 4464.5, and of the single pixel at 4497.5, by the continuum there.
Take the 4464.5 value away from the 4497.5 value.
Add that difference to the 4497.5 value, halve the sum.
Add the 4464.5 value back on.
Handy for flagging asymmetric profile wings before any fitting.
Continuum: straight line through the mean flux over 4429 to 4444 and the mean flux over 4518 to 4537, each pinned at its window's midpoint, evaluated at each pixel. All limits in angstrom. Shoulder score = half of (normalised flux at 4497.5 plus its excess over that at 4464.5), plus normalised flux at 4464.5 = 1.44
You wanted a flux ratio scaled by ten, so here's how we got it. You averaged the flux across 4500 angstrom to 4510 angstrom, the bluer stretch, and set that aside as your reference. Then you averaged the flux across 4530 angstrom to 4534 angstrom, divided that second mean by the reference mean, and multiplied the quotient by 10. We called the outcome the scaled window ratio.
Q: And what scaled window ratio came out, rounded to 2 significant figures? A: 9.5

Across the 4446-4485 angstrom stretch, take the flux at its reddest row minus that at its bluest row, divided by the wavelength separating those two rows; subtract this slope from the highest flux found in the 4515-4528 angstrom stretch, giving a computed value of 0.944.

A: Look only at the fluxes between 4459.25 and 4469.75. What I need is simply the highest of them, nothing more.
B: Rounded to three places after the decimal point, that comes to 0.831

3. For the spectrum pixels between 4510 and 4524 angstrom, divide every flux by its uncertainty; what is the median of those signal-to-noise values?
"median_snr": 13.0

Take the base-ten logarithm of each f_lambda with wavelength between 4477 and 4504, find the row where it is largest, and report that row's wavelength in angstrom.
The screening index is 4491.5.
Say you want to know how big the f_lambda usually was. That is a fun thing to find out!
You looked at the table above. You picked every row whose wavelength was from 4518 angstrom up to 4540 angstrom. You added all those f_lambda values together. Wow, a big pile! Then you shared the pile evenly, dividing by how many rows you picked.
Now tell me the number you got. 0.82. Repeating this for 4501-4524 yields 0.87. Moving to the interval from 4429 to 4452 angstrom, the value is 0.72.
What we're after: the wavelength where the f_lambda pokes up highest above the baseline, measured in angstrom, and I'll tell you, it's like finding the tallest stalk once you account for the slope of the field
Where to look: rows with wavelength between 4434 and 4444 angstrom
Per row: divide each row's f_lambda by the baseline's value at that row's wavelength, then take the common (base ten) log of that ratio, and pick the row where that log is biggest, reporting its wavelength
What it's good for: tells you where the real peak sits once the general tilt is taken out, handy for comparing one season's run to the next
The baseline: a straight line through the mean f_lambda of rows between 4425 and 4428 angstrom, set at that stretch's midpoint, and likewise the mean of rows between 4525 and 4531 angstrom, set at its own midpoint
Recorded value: 4442.0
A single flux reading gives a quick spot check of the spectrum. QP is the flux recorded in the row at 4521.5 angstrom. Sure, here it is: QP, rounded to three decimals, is 0.819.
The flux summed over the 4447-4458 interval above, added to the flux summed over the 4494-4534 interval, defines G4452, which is 28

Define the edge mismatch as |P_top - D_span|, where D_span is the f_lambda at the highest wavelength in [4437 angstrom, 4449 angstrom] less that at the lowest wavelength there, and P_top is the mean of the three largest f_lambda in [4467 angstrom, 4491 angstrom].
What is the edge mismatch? 0.89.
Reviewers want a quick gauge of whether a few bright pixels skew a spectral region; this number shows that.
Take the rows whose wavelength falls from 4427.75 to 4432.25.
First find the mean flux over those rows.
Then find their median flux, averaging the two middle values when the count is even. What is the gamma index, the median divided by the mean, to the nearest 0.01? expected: 1.06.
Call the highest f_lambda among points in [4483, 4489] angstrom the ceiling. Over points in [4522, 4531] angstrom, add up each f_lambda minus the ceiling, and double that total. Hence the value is -1.08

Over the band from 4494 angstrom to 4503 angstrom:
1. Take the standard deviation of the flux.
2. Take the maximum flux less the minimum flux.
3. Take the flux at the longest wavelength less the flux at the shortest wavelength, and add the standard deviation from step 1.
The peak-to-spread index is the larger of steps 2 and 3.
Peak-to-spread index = 0.20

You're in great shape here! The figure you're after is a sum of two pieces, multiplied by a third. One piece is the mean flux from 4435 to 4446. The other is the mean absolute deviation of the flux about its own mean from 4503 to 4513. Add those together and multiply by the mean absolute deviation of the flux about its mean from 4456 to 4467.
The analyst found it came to 0.054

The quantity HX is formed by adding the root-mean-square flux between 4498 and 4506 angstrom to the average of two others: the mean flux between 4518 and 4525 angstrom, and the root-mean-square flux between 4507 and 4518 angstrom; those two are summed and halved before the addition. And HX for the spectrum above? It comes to 1.66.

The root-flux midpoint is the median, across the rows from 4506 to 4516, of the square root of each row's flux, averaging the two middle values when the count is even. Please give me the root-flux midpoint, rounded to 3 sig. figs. 0.962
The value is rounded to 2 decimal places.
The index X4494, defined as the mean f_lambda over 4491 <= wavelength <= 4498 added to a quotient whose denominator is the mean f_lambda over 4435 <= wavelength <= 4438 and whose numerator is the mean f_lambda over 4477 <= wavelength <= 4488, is 1.97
